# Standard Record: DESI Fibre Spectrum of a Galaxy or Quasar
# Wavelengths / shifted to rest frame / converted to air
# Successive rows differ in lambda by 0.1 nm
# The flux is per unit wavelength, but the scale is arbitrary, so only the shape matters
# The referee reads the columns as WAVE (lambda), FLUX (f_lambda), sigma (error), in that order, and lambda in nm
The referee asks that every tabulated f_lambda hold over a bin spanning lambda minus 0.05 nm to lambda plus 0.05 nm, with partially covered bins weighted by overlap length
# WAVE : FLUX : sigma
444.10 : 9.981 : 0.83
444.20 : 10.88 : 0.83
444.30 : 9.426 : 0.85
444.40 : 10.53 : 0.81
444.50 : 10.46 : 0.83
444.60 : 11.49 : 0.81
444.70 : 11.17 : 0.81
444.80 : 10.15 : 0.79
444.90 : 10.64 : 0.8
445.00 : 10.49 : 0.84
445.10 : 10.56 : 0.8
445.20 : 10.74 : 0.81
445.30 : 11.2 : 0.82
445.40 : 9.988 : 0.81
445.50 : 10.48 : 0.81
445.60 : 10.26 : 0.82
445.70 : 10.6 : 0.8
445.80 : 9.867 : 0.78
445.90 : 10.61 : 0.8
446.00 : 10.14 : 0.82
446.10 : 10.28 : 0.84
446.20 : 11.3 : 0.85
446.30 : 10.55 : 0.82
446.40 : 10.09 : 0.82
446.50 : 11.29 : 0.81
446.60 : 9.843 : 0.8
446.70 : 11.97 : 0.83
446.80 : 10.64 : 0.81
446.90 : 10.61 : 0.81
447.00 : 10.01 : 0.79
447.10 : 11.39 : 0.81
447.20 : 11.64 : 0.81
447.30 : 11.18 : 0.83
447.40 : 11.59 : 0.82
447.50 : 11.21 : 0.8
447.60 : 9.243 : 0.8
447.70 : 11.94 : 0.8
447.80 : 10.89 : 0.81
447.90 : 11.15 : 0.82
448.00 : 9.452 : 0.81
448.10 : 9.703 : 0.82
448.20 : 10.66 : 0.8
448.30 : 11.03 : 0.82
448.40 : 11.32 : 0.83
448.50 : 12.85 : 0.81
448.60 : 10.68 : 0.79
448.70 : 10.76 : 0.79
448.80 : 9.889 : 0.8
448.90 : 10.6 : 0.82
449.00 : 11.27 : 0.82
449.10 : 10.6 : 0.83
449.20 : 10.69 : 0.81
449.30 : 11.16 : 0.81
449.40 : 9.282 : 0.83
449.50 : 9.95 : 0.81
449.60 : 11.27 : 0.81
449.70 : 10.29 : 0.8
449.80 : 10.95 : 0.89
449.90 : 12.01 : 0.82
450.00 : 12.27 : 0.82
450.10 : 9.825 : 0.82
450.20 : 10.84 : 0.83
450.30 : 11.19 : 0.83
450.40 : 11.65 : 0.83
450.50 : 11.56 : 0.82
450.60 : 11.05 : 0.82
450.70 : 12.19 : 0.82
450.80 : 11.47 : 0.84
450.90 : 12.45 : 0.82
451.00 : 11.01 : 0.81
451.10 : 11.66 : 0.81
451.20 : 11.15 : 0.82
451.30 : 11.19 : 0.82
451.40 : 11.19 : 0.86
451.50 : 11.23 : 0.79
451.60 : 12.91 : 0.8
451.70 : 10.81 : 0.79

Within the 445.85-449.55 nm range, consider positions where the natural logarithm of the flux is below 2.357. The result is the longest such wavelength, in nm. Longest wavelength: 449.50 nm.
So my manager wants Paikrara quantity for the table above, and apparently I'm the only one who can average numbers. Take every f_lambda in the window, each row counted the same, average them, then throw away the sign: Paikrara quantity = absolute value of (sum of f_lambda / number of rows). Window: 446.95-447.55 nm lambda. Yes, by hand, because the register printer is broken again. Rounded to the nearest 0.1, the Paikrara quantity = 11.2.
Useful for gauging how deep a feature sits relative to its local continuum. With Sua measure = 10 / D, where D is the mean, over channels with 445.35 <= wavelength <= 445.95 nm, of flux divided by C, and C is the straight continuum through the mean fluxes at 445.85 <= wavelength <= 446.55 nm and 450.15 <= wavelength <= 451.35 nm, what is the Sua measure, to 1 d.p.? 10.2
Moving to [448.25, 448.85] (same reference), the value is 10.0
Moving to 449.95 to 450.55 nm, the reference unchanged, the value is 10.1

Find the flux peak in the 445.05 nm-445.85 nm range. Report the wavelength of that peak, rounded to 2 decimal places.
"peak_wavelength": 445.30 nm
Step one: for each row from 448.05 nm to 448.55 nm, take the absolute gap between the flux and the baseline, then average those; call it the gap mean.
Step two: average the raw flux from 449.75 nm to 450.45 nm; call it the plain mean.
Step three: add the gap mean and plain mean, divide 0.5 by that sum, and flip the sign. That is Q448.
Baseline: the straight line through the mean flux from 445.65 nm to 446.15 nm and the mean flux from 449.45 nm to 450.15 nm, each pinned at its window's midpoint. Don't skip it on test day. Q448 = -0.0415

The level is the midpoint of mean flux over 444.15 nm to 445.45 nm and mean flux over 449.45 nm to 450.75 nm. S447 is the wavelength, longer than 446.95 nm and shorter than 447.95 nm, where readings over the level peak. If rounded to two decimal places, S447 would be 447.70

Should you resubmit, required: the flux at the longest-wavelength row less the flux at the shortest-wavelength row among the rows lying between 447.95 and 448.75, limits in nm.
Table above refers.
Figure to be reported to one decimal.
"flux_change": 1.3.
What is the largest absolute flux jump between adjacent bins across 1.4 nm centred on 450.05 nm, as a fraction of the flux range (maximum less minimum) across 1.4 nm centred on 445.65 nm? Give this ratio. 1.71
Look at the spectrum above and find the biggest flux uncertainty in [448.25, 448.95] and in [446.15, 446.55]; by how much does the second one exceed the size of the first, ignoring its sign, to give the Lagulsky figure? 0.02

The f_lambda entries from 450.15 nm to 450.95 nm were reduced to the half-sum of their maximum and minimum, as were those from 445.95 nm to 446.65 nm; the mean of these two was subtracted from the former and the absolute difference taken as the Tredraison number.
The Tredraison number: 0.54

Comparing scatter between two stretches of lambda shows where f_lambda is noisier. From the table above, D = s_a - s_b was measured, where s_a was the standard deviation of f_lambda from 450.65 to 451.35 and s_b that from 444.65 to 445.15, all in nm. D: 0.18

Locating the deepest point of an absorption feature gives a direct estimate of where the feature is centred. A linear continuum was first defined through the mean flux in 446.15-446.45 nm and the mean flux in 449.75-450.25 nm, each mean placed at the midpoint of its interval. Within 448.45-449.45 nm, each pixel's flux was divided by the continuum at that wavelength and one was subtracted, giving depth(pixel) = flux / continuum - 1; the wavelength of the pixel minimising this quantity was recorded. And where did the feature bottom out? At 449.40 nm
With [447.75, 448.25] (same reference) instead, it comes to 448.00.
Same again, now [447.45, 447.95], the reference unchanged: 447.60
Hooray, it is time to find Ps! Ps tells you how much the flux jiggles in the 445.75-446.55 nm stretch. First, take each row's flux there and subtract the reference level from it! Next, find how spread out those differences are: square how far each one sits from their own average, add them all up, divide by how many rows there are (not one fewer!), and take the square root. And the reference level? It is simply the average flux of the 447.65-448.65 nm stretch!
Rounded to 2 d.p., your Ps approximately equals 0.50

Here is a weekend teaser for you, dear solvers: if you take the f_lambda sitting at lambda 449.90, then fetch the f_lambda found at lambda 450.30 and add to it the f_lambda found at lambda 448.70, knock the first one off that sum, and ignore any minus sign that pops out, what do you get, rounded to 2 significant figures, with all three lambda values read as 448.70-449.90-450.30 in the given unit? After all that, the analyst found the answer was 9.9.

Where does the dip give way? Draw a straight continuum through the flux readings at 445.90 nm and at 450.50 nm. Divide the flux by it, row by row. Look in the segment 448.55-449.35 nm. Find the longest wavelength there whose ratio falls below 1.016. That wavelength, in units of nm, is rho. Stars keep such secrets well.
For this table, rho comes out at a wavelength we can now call 449.30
